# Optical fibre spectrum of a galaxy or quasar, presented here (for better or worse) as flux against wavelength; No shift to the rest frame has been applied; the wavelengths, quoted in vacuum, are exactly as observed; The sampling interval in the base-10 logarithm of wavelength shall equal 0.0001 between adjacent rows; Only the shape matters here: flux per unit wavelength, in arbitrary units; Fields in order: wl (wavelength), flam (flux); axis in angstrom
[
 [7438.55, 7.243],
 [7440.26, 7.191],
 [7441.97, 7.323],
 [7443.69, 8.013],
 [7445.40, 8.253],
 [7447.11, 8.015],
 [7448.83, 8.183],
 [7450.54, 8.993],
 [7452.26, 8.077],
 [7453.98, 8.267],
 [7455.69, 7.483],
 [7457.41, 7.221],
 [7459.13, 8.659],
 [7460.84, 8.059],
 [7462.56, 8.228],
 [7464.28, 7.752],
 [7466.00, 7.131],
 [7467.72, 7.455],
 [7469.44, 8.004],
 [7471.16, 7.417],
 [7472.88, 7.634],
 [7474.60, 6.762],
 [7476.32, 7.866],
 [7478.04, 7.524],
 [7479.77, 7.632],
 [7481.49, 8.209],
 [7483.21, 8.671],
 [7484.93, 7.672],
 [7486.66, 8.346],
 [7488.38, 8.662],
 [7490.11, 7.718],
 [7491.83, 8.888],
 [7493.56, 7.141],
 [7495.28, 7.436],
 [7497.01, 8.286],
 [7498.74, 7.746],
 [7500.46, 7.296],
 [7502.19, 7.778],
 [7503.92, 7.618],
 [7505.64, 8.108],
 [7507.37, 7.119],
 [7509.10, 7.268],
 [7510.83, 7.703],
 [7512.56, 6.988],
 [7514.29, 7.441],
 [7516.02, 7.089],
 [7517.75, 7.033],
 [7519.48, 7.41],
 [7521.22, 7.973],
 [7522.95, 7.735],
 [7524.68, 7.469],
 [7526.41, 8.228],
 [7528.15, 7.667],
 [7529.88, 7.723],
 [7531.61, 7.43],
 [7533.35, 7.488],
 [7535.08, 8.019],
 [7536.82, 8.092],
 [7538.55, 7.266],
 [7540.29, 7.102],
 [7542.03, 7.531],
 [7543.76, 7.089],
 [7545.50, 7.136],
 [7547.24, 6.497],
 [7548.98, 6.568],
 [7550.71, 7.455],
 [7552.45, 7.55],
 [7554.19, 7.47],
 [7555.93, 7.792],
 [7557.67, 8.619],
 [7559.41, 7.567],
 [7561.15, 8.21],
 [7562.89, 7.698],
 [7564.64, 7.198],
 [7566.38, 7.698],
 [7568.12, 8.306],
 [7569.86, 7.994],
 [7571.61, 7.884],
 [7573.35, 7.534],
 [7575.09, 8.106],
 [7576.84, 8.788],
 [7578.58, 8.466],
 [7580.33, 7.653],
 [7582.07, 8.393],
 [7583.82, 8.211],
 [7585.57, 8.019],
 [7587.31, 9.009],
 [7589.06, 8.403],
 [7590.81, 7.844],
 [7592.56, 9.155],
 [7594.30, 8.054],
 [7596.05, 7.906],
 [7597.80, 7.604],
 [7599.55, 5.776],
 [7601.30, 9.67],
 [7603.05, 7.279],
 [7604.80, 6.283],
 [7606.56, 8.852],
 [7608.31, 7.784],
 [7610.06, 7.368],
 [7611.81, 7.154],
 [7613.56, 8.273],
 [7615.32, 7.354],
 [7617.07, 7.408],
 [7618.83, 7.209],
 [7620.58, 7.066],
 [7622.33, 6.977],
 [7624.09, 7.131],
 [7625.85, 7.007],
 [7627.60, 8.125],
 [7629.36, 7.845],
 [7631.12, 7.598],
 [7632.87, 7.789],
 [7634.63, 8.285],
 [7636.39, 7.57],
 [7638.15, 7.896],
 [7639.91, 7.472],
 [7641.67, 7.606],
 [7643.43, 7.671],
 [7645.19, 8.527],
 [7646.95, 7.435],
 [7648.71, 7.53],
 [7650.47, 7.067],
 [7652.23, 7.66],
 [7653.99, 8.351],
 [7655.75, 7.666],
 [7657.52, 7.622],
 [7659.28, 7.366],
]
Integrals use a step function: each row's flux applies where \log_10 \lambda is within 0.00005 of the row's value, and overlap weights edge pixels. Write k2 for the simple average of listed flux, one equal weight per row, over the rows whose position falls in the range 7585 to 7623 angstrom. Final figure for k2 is 7.75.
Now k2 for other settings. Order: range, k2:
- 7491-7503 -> 7.80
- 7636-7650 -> 7.71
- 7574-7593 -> 8.37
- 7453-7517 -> 7.74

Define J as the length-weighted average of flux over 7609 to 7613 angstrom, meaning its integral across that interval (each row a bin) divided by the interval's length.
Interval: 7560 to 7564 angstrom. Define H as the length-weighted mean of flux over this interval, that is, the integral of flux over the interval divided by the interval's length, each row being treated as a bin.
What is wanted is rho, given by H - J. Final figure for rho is 0.5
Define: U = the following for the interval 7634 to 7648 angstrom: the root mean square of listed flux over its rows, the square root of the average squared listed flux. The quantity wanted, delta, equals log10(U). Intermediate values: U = 7.82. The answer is 0.893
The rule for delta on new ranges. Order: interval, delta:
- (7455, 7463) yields 0.900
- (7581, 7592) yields 0.920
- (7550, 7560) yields 0.889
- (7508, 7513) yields 0.865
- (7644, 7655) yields 0.891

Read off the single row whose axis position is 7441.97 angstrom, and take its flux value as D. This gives 7.323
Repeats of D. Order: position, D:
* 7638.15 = 7.896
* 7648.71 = 7.53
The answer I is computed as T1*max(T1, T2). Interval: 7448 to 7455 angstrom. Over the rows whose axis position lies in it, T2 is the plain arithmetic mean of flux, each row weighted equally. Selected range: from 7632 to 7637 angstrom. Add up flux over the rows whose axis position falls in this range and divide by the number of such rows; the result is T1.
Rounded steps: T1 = 7.88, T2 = 8.4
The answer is 66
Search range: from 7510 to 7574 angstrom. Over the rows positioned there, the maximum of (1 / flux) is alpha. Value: 0.154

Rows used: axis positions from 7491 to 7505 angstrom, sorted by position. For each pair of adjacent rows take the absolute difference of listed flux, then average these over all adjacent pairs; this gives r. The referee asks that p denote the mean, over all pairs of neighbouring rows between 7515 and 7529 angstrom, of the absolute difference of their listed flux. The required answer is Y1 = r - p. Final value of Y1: 0.2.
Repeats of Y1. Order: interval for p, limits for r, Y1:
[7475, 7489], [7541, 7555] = -0.2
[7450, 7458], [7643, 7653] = 0.1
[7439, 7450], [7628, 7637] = 0.1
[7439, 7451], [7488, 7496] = 0.7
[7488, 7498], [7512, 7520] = -0.7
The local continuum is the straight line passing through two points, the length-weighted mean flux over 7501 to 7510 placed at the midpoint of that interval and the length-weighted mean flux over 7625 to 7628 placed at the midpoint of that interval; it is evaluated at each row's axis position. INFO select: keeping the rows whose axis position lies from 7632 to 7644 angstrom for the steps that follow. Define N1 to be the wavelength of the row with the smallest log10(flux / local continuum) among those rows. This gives 7639.91 angstrom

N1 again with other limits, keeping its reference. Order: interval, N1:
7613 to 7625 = 7622.33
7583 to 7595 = 7590.81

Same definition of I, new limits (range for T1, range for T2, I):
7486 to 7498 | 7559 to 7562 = 65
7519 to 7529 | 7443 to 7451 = 64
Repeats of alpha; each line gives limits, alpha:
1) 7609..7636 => 0.143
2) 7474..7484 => 0.148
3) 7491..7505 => 0.140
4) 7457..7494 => 0.148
